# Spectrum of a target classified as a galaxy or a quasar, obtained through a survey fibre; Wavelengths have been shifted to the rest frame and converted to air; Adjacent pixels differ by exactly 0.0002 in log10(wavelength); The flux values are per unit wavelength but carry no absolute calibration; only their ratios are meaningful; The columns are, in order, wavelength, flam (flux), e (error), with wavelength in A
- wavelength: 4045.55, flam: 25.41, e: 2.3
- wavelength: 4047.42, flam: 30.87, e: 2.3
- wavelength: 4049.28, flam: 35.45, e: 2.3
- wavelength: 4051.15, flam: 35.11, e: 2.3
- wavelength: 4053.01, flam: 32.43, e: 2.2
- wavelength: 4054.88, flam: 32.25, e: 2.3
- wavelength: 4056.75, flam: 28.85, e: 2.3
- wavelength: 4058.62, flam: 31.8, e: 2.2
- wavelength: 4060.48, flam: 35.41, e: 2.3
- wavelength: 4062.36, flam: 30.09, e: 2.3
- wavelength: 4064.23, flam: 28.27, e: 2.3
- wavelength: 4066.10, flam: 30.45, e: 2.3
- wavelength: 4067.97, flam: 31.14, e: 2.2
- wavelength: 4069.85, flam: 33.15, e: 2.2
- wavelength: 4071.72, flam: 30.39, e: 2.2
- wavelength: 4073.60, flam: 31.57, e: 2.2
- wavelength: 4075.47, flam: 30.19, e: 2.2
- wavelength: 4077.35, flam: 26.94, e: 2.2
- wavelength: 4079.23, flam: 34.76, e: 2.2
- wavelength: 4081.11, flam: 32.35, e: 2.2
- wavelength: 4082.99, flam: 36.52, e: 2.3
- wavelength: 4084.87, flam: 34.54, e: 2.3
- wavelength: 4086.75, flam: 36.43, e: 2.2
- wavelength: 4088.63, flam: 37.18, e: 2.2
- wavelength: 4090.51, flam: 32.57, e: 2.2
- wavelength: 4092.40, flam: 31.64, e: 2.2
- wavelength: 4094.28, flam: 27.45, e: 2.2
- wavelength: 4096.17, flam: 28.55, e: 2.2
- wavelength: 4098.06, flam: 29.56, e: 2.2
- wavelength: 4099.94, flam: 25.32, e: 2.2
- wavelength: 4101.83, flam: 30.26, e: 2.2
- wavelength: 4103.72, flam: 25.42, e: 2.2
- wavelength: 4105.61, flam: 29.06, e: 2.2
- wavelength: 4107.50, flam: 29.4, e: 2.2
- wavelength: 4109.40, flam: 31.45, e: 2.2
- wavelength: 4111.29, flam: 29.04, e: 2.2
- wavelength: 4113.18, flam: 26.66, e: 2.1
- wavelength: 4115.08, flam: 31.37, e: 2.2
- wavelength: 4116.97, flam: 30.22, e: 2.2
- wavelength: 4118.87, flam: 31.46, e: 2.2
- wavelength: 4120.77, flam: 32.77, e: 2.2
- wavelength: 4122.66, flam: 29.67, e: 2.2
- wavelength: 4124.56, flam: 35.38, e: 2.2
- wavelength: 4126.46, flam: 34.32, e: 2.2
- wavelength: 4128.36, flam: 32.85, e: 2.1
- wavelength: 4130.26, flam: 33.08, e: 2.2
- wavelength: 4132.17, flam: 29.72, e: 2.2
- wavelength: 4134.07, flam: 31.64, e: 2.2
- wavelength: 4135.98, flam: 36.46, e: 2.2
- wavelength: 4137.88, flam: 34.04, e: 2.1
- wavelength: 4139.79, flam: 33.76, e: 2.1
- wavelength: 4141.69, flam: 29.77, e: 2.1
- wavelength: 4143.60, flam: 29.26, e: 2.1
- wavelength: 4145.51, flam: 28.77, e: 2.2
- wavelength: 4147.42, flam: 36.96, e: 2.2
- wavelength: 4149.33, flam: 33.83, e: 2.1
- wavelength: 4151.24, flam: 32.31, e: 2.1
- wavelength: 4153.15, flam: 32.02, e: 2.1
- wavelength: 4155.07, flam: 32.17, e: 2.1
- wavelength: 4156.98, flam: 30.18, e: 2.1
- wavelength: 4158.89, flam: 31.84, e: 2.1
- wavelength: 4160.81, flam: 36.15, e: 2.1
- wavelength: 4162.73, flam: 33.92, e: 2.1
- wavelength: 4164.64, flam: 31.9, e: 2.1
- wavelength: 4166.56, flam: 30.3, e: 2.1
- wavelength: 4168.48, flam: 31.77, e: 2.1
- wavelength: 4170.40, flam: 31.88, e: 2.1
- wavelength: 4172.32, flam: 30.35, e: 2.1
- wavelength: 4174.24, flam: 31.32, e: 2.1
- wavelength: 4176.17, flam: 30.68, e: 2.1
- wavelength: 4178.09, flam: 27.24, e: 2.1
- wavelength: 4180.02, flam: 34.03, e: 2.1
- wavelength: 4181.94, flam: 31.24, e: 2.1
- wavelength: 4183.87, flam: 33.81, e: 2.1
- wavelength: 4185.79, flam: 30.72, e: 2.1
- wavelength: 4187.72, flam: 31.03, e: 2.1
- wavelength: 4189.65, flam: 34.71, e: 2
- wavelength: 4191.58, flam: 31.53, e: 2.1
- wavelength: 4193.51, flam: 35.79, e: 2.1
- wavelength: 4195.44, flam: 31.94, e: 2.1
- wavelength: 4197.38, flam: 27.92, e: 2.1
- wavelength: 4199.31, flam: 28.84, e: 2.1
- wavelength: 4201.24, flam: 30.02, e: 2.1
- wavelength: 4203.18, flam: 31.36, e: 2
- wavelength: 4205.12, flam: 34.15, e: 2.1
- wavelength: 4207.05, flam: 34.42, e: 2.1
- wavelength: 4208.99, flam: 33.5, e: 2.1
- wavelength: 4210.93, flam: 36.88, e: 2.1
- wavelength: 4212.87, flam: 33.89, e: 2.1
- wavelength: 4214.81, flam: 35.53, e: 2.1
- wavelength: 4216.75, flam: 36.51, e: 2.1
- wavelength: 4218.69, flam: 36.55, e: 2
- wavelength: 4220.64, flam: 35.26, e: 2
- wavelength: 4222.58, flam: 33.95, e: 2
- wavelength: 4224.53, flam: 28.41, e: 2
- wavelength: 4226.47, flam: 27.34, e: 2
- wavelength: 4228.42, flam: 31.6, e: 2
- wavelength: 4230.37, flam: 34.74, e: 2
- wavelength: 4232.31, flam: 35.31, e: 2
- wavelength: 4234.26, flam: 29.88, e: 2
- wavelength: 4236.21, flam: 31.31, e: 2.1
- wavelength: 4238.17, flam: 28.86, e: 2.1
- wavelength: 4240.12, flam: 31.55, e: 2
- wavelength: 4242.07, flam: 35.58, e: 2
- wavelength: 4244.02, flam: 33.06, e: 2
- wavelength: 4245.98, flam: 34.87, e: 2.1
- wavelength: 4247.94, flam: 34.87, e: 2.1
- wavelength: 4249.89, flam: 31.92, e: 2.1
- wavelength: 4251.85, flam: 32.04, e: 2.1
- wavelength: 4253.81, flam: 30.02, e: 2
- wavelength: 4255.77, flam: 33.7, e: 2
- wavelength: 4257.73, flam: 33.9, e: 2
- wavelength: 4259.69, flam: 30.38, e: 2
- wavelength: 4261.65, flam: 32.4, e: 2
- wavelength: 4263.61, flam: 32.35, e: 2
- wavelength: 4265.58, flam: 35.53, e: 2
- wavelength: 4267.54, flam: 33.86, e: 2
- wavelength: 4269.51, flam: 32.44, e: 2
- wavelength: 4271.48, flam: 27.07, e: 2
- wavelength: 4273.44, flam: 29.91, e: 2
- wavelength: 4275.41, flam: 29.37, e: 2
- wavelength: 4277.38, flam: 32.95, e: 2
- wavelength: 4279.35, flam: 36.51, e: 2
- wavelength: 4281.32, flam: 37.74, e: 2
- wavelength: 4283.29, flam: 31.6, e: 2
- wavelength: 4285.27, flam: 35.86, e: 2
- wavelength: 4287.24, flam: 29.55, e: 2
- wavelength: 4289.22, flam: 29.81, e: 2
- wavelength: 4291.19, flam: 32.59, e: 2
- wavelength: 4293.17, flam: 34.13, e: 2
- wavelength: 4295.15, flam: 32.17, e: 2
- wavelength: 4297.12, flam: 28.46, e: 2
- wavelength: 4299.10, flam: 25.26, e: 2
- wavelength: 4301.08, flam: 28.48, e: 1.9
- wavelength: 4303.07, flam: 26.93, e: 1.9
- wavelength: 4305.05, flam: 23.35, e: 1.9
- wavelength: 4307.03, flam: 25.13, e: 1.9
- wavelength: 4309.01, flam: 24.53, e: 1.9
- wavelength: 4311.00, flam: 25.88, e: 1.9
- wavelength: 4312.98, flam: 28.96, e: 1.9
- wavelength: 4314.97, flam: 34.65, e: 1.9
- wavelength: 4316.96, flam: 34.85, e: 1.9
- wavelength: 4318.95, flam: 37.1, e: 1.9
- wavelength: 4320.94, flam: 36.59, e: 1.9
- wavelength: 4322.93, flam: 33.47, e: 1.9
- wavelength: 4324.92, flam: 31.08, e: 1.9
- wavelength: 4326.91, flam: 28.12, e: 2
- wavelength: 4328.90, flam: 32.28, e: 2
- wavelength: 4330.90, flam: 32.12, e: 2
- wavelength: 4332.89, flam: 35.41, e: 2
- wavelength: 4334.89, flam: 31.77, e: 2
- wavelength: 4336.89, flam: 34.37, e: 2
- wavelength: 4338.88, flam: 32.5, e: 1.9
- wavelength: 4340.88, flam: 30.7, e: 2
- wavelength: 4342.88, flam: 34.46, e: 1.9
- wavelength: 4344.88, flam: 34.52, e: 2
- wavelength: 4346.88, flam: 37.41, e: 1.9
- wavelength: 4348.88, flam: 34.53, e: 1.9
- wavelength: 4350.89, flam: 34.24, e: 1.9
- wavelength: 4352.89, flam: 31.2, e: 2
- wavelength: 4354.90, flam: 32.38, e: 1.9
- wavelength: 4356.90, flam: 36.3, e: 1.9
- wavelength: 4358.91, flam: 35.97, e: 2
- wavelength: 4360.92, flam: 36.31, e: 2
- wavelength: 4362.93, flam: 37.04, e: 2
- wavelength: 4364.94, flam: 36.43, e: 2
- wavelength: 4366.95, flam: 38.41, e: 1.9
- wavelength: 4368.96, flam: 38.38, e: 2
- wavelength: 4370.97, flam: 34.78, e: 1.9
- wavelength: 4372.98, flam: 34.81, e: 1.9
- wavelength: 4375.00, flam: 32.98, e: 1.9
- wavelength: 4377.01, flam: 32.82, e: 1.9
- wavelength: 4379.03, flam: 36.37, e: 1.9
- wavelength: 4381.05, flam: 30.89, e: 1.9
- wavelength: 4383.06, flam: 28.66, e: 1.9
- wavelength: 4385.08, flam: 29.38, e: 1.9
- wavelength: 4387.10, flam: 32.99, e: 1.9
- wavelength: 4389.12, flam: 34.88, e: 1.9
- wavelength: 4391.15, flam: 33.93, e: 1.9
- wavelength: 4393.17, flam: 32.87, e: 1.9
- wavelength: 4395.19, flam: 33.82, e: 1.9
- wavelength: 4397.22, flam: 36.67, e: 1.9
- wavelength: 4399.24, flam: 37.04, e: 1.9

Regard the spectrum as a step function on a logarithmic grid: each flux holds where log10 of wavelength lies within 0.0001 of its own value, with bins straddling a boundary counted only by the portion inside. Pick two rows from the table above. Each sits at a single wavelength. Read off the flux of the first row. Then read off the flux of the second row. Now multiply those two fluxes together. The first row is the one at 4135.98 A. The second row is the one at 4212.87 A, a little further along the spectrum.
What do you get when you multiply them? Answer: 1236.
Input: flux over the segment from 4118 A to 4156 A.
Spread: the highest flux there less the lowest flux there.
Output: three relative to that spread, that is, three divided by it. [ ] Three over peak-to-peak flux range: 0.366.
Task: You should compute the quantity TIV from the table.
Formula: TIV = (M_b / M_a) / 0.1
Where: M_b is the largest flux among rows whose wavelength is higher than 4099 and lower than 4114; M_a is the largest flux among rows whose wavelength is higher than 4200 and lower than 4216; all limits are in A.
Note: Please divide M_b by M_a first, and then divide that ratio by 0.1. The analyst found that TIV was 8.5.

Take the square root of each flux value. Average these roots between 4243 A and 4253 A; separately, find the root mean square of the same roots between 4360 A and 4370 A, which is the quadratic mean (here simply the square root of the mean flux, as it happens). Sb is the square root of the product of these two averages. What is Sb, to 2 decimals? 5.94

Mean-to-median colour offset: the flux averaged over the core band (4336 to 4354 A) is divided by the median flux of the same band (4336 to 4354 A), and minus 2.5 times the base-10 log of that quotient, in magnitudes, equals 0.019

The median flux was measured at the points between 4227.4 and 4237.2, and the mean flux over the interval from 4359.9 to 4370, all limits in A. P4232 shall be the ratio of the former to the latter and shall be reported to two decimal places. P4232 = 0.85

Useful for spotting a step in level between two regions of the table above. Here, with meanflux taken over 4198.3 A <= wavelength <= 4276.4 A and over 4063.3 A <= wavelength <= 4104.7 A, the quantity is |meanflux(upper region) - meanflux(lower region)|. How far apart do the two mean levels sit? 1.5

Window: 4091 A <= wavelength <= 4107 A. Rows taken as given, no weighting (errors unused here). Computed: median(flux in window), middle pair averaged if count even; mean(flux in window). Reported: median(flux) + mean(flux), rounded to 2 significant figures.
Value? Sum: 57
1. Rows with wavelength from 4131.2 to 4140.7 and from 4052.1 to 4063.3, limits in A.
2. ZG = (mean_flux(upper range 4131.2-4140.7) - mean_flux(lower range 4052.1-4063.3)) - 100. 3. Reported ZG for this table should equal -99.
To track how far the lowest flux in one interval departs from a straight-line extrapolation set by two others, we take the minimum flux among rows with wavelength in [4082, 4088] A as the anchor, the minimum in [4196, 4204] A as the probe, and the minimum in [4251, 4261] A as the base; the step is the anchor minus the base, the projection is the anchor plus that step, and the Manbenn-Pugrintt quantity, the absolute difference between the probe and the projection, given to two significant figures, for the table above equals 11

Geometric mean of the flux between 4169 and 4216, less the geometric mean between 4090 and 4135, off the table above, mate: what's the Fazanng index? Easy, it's 1.8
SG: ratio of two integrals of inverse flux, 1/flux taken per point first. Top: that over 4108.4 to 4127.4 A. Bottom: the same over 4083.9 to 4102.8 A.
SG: 1.00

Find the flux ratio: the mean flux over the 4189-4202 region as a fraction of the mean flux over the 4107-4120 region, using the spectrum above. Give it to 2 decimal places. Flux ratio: 1.05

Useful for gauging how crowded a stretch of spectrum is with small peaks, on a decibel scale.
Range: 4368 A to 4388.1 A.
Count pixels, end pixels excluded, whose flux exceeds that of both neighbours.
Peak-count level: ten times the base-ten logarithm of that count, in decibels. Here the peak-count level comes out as 3.0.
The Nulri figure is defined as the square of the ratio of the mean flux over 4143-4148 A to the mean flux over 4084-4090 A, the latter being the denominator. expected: 0.77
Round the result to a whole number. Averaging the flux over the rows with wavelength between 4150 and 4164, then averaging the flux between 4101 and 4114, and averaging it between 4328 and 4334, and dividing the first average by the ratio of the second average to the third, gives 38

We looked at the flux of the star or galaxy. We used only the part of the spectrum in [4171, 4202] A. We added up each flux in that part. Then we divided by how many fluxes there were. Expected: 31.3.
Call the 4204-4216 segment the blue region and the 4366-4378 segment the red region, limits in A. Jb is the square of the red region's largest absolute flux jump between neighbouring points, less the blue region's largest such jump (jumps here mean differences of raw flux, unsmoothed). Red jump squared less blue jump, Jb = 9.6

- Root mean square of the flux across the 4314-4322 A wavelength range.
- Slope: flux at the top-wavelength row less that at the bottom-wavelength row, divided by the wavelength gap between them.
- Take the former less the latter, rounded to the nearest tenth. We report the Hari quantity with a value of 35.5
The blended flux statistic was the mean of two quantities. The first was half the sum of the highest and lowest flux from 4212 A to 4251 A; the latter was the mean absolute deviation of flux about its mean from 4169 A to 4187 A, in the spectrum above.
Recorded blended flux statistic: 16.6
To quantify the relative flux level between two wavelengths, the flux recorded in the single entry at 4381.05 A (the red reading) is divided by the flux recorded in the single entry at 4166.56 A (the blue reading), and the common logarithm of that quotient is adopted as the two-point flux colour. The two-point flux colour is 0.008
